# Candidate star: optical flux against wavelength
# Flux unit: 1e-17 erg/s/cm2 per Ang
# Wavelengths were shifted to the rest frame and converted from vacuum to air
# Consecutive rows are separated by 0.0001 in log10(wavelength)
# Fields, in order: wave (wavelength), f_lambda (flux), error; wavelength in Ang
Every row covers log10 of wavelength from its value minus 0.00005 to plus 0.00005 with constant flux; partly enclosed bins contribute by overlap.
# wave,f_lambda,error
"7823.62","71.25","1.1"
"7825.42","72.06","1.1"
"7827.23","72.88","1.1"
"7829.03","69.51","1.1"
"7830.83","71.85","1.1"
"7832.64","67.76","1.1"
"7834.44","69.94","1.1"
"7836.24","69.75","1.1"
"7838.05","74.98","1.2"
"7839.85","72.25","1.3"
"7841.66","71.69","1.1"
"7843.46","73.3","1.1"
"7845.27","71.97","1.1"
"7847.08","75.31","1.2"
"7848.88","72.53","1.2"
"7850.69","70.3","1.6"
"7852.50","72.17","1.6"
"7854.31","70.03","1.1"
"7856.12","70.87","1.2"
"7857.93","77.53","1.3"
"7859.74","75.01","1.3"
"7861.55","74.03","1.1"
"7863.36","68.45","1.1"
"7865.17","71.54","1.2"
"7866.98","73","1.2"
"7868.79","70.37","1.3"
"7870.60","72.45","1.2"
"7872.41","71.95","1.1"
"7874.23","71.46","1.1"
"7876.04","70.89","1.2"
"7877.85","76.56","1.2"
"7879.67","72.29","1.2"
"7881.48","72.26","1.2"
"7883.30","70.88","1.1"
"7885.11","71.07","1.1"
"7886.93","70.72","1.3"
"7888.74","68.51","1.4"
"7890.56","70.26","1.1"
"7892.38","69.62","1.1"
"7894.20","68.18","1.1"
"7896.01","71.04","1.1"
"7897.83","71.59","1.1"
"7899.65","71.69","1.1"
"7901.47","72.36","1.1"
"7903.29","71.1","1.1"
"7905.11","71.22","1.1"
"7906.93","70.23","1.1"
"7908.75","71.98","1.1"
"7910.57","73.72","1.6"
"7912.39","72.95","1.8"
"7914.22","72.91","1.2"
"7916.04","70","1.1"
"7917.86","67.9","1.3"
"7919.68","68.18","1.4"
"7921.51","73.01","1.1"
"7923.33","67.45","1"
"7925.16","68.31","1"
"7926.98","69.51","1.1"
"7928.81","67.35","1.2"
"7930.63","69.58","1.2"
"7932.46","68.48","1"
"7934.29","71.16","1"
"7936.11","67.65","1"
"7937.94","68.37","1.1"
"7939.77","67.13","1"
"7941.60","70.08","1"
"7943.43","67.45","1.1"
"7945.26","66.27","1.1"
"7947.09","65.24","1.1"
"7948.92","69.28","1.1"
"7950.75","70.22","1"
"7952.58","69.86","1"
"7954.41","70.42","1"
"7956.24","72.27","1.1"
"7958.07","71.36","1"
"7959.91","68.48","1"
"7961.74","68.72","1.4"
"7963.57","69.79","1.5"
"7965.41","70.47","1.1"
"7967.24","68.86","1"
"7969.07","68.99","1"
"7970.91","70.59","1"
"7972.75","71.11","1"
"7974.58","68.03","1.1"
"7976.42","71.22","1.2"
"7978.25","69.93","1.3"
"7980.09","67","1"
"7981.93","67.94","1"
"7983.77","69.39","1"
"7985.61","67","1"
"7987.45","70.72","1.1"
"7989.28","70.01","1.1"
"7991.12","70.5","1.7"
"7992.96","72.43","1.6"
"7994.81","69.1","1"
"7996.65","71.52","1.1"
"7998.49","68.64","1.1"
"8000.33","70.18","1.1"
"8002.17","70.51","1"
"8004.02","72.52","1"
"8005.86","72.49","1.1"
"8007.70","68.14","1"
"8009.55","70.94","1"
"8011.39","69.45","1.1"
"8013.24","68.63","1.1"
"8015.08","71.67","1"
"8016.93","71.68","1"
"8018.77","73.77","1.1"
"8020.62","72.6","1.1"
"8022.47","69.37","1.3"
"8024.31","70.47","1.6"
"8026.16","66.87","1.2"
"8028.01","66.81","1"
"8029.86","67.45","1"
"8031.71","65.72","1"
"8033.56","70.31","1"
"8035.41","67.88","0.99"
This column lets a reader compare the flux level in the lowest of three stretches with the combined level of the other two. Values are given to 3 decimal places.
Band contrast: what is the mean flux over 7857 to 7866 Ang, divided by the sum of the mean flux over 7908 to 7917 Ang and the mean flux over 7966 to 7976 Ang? 0.517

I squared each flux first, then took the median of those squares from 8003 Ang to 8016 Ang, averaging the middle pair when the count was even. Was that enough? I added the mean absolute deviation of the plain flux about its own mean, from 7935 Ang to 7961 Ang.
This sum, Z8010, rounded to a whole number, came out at 5034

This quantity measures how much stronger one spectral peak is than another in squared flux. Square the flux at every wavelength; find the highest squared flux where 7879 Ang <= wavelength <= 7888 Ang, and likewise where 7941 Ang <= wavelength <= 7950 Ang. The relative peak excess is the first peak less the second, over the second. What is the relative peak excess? 0.064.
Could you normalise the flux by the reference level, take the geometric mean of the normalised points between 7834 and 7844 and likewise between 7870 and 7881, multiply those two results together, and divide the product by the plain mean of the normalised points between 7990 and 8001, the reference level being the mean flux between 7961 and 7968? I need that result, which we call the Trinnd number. 1.07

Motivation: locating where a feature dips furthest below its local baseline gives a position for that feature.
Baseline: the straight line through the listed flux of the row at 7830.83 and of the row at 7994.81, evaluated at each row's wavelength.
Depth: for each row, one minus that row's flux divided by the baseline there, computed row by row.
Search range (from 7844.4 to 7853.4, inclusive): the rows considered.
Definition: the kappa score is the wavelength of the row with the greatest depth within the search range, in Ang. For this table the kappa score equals 7850.69 Ang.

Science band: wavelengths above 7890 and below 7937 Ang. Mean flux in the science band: 70.3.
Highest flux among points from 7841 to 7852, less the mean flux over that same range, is 2.8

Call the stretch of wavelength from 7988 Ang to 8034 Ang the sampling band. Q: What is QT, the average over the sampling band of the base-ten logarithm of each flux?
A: 1.85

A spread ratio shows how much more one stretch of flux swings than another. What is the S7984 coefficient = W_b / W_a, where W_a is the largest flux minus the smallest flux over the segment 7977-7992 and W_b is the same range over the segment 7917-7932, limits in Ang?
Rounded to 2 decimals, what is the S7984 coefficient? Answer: 1.52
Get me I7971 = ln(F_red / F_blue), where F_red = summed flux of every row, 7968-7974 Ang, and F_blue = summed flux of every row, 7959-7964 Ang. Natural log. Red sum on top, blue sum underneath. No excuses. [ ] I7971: 0.02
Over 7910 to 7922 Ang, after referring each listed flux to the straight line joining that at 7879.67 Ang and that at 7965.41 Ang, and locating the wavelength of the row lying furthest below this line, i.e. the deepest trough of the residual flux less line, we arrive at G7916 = 7917.86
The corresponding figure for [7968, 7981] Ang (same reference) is 7980.09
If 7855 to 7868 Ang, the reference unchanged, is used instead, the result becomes 7863.36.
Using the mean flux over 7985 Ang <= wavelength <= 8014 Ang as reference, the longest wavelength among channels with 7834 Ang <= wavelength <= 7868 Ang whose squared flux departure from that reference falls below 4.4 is 7865.17 Ang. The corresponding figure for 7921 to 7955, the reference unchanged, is 7954.41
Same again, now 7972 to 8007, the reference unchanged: 8002.17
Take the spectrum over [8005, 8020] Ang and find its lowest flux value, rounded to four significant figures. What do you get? 68.14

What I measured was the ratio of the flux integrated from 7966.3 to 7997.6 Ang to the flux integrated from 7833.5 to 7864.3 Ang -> 0.98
